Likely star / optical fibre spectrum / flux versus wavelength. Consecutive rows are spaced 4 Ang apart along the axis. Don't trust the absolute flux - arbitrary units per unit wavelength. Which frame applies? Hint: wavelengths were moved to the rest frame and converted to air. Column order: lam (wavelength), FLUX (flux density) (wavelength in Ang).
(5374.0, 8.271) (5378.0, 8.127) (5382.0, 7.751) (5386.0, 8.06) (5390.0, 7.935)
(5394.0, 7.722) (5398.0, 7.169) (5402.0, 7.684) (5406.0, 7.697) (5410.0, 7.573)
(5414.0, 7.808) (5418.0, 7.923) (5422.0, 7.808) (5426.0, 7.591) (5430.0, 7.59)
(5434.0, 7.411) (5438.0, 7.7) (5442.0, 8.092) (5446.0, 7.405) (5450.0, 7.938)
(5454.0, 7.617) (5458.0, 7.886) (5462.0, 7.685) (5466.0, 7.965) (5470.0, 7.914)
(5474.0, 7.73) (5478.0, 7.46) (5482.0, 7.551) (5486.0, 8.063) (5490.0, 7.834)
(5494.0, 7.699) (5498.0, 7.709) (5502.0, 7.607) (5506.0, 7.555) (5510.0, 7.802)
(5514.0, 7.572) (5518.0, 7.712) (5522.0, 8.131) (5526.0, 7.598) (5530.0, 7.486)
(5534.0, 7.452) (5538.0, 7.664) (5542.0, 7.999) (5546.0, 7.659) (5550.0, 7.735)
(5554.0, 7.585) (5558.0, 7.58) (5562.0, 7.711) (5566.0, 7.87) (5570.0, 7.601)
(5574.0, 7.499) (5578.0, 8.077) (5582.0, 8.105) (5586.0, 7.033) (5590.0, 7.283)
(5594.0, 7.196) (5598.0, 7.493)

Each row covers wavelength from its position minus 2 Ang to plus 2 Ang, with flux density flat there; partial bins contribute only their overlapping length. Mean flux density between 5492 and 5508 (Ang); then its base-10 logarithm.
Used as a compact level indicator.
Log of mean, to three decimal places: 0.883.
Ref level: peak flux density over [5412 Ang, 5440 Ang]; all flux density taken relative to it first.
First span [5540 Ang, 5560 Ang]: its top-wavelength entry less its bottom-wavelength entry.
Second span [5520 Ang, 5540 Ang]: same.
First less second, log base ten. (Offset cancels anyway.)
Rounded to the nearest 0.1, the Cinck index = -1.3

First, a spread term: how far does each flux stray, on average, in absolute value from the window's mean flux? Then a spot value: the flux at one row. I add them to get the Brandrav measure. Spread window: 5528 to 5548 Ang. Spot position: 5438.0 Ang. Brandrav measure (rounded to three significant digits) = 7.85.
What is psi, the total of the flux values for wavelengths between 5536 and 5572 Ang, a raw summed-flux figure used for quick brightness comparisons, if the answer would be 69.4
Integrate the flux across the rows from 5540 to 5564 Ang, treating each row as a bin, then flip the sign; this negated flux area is -185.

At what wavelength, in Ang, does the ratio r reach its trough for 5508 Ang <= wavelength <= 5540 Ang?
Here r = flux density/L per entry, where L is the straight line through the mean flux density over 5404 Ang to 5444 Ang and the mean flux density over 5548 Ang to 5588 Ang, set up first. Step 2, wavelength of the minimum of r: 5534.0 Ang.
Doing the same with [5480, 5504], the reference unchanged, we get 5482.0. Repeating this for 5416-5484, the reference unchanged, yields 5446.0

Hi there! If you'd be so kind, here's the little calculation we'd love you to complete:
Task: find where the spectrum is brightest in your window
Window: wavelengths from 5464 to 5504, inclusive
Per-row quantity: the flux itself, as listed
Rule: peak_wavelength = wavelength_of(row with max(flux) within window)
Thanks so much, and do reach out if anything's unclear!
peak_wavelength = 5486.0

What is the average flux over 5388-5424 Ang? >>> 7.70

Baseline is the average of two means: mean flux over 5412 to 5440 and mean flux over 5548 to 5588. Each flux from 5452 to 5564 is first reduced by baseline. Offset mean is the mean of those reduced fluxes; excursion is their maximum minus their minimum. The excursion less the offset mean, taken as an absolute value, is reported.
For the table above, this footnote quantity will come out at 0.65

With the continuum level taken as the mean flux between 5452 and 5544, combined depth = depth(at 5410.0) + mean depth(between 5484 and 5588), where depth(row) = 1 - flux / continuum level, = 0.022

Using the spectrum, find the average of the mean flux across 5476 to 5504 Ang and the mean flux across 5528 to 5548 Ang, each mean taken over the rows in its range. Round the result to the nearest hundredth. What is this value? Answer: 7.68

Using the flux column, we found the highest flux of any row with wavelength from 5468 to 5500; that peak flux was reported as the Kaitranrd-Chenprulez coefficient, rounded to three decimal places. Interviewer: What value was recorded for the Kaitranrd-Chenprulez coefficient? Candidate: 8.063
